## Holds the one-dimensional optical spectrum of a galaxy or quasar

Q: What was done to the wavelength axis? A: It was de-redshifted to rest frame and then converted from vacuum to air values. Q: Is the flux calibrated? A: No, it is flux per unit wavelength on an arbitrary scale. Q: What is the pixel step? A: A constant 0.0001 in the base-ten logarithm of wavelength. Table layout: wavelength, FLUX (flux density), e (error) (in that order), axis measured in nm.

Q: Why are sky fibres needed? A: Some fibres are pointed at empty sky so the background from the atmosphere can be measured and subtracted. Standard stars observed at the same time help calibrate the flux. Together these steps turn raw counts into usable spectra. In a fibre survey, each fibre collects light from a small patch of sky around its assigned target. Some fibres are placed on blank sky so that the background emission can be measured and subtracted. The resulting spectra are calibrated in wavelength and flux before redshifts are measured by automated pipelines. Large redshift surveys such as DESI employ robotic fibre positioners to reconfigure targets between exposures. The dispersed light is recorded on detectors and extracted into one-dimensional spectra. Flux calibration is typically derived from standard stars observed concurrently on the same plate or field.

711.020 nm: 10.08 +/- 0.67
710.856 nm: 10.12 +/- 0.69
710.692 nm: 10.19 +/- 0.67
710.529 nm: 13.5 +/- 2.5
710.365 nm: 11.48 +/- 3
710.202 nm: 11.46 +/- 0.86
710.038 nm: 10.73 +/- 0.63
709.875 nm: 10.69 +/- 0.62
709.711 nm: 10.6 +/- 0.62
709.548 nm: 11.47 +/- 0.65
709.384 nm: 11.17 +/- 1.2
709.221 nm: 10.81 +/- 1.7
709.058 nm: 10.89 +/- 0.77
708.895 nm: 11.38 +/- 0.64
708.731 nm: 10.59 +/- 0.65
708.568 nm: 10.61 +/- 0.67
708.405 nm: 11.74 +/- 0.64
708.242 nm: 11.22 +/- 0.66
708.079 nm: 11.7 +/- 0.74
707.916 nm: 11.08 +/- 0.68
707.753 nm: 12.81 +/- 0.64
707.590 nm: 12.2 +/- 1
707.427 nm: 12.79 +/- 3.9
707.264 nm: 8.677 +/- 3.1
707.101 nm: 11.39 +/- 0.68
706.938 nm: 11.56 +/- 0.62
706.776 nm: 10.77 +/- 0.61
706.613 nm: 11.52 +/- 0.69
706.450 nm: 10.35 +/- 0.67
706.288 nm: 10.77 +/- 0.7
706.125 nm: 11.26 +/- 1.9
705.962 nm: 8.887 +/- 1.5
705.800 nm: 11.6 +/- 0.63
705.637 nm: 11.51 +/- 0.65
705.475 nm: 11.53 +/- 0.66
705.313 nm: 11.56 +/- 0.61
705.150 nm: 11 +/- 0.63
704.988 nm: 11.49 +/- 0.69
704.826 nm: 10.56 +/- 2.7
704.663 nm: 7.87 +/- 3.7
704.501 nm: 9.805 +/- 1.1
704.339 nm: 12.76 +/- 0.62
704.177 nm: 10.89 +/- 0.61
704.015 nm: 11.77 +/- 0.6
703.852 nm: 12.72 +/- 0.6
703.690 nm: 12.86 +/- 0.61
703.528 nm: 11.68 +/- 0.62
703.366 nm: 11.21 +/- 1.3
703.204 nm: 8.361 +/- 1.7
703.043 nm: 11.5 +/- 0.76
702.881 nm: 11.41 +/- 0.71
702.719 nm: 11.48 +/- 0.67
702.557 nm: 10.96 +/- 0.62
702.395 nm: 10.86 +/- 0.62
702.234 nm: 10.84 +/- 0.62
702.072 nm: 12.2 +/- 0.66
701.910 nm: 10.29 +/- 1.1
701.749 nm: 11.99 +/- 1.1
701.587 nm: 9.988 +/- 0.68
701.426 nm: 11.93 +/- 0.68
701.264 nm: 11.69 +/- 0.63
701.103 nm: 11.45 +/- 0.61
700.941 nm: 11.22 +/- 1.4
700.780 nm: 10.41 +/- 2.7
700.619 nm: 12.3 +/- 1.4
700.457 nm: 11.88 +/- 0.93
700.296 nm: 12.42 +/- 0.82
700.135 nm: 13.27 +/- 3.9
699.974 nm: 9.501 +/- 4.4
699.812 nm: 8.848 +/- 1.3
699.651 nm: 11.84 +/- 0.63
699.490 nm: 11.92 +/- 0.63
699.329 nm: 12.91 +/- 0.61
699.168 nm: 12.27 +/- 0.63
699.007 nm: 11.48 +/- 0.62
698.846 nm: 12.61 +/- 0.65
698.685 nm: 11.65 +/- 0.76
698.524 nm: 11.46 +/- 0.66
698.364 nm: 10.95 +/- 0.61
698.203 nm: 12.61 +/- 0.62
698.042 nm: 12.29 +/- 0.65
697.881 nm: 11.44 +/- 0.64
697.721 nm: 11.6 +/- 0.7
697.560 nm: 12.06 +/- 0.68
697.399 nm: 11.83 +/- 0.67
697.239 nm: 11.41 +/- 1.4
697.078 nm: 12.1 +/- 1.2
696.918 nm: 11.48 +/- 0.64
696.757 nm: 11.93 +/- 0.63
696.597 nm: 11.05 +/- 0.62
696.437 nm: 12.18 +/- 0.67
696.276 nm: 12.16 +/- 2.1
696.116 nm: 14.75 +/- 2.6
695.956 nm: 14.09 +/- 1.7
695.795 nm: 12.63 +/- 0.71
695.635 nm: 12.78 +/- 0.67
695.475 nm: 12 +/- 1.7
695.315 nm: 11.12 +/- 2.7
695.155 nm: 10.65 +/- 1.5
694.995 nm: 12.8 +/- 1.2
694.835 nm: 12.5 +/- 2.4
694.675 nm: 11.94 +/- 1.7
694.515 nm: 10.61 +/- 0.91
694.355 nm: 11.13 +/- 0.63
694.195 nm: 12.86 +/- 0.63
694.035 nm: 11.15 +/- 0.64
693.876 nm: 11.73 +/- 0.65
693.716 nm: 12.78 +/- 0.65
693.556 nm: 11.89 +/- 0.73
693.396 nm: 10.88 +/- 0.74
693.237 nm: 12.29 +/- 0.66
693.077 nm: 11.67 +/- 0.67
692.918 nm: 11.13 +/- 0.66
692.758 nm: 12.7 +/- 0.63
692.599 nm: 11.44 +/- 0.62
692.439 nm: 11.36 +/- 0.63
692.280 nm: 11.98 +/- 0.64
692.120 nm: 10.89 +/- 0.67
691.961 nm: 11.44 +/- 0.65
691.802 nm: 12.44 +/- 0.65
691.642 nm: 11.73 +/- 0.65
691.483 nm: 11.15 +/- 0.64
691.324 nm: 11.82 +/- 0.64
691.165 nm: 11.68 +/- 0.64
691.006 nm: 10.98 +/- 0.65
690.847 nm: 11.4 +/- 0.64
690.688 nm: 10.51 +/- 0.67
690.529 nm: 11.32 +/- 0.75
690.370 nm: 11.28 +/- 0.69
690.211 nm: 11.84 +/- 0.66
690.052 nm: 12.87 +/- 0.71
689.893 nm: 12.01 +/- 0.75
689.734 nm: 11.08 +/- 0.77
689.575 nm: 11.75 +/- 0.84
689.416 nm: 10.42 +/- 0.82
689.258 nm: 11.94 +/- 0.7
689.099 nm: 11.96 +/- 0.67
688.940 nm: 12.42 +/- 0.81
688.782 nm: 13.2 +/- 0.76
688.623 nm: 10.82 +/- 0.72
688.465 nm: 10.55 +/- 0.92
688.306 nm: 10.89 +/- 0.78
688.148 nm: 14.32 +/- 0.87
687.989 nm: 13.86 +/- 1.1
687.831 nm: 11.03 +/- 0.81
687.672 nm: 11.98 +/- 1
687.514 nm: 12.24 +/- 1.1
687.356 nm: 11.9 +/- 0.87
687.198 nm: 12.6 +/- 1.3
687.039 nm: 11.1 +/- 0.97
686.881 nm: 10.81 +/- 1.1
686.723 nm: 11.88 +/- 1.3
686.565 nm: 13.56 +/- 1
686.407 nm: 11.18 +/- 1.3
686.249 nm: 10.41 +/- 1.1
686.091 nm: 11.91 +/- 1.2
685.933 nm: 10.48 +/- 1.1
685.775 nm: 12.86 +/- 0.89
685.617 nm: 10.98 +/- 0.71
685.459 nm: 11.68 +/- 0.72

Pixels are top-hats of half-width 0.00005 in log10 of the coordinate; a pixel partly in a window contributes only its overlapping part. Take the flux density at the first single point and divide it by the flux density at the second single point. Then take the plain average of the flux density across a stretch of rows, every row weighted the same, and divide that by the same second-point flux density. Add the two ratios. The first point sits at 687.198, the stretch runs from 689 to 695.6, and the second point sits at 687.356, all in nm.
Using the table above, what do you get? 2.04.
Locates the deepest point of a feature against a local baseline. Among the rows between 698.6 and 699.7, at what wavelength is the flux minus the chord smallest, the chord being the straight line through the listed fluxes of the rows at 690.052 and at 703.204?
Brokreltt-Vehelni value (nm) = 699.007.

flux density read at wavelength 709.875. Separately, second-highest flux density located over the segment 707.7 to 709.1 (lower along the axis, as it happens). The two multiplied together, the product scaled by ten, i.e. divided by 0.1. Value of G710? 1255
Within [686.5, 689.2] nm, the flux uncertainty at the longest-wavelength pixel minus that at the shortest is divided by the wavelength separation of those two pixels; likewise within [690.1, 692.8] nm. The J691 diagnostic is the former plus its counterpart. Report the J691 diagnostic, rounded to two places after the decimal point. -0.14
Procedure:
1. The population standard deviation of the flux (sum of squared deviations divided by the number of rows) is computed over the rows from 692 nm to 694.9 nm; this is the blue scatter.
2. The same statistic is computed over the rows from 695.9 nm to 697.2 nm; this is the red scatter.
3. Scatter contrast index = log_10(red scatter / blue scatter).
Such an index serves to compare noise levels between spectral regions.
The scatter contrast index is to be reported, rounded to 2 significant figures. 0.25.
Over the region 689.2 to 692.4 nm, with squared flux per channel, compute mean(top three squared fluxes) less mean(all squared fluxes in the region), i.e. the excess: 22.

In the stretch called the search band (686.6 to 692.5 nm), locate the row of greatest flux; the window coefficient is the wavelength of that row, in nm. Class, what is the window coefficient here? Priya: 688.148 nm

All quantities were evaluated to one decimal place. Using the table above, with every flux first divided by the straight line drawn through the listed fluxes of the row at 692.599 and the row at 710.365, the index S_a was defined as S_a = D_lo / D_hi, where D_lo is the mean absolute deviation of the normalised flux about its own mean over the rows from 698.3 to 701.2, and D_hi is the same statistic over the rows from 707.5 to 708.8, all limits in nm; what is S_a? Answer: 1.3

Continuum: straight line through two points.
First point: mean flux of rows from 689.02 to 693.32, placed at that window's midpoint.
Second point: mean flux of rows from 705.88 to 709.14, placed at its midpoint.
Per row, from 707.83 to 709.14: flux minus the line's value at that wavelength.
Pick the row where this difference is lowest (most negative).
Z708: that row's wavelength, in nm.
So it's 708.731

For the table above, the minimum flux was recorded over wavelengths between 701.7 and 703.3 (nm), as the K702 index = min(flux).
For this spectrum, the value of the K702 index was 8.361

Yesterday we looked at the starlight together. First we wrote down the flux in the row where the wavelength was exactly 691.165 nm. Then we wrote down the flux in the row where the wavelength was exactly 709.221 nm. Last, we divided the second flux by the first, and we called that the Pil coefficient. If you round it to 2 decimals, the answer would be 0.93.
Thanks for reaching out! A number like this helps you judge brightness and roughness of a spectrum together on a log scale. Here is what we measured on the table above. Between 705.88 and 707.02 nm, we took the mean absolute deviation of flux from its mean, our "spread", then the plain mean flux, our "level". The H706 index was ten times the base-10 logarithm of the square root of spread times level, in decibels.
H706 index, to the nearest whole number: 4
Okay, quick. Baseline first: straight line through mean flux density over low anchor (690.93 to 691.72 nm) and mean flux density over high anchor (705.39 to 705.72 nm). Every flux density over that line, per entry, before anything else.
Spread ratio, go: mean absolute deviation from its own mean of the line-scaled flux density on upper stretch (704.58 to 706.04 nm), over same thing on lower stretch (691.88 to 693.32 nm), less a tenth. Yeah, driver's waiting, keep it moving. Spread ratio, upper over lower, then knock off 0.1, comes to 2.2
